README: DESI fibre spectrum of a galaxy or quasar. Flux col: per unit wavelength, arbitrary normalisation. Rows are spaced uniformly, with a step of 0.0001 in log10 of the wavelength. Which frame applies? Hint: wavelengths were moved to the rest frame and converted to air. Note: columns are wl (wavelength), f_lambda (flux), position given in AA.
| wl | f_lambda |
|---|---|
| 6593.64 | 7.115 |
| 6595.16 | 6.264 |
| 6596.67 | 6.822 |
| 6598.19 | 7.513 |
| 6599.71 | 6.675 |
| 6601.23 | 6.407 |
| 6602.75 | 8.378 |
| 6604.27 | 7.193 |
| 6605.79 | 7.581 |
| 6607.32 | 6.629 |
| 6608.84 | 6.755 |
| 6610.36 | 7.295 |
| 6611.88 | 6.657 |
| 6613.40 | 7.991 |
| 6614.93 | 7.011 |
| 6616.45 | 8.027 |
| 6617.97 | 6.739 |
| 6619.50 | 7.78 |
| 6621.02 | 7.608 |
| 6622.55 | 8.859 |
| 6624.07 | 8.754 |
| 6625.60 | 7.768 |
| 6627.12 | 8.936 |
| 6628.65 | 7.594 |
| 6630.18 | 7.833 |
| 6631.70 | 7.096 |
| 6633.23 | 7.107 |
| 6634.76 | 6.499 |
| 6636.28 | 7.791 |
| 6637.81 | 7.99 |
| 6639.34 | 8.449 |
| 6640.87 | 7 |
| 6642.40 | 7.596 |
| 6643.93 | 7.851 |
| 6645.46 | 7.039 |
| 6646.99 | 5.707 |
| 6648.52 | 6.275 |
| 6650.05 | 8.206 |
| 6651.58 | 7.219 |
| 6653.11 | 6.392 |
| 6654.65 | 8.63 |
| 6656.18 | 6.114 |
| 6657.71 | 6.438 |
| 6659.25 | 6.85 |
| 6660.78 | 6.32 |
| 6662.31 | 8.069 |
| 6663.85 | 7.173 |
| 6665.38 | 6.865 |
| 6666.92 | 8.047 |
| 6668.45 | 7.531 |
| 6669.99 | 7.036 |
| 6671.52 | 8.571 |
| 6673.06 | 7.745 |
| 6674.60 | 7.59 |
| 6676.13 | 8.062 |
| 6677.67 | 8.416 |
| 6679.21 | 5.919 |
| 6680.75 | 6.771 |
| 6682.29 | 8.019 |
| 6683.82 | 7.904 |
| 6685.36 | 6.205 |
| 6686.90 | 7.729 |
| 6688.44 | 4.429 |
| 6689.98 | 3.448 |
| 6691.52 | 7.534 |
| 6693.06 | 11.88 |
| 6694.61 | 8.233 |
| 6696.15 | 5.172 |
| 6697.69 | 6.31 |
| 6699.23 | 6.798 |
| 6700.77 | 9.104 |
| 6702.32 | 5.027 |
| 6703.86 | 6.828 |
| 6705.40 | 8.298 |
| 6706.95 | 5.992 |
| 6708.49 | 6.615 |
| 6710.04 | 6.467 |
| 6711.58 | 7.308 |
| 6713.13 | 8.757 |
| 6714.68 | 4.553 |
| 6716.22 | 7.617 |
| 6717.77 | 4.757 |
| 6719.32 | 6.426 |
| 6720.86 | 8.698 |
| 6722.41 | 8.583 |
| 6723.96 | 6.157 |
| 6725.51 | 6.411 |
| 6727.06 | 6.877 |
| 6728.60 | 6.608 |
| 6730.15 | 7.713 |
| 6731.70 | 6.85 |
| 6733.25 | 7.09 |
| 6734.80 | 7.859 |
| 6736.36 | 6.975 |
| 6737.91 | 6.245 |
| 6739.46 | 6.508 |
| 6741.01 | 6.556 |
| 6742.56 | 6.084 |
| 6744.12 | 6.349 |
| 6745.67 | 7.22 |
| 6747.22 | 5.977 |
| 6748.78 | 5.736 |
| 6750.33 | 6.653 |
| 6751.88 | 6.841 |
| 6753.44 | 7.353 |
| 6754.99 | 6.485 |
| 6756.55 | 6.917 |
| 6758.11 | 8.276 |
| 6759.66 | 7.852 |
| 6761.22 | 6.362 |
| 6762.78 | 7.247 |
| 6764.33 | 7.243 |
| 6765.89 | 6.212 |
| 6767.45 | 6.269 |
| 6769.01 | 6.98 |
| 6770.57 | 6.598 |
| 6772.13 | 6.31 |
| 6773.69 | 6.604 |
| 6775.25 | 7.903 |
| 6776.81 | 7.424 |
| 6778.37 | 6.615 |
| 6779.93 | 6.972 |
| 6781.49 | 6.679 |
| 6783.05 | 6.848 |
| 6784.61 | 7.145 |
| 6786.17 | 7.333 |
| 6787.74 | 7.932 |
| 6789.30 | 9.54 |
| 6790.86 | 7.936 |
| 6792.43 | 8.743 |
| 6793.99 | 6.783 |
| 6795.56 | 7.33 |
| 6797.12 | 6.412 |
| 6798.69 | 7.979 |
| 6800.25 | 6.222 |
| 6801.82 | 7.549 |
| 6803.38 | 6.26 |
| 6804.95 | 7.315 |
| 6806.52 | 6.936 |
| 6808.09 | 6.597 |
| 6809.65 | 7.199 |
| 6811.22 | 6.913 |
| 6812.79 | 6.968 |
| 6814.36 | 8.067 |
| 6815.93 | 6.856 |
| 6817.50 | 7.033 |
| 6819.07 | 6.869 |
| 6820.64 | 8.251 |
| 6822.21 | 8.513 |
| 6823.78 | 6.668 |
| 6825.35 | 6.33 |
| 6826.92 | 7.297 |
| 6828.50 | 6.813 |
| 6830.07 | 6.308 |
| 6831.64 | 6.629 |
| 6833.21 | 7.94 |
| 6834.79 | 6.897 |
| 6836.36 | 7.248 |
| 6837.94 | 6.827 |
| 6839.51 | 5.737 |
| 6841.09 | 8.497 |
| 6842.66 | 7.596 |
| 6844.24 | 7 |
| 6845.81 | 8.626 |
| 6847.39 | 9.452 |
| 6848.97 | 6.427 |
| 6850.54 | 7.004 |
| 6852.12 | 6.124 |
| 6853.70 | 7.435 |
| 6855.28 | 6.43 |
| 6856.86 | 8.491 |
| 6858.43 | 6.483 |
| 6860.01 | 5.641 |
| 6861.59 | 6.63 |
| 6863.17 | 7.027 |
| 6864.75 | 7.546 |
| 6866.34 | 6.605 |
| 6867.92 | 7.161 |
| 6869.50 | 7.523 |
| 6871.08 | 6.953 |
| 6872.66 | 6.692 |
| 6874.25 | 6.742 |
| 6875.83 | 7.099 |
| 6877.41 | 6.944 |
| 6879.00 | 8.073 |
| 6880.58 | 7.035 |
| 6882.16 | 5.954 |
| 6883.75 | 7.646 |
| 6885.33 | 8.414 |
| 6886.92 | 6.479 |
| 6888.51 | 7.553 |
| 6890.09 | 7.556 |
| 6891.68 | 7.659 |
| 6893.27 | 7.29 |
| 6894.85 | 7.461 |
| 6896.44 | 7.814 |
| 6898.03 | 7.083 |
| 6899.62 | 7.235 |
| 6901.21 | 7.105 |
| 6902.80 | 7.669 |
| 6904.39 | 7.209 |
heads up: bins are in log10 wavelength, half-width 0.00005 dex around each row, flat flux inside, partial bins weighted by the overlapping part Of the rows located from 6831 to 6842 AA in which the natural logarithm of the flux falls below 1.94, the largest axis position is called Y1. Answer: 6839.51 AA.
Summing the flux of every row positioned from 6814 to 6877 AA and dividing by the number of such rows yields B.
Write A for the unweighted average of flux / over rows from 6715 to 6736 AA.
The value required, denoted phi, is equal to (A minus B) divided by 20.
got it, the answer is -0.004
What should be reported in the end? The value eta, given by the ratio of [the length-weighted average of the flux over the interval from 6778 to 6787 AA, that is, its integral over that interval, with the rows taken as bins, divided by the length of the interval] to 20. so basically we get 0.348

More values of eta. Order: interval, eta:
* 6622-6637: 0.391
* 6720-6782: 0.345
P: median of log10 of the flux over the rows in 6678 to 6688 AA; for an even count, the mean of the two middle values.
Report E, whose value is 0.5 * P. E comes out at 0.430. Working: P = 0.859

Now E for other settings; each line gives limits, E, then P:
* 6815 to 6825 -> 0.421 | 0.842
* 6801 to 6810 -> 0.425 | 0.849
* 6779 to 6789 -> 0.424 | 0.849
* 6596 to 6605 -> 0.423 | 0.845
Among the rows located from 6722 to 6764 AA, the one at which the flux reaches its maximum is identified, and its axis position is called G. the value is 6722.41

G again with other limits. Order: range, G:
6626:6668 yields 6627.12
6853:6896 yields 6856.86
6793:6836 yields 6822.21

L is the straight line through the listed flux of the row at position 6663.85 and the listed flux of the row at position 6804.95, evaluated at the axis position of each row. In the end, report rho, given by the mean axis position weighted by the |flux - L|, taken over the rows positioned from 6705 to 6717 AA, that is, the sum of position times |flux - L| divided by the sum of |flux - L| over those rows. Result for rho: 6711.2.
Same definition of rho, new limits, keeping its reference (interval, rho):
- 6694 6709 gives 6701.0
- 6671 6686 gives 6678.3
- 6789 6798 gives 6791.9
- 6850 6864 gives 6857.2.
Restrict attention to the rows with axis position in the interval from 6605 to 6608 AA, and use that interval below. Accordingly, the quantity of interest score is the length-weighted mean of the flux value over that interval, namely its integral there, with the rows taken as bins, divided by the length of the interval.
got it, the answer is 7.10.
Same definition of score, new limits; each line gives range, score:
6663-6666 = 7.05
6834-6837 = 7.07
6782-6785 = 6.96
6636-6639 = 7.98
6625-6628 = 8.36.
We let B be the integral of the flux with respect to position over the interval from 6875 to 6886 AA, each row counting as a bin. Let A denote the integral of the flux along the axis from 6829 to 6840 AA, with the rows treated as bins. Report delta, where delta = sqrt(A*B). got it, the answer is 77.7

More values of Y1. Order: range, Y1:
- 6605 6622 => 6617.97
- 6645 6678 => 6665.38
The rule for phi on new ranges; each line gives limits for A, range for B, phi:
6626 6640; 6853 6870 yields 0.035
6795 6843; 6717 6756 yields 0.017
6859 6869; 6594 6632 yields -0.034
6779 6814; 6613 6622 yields -0.014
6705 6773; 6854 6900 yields -0.015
